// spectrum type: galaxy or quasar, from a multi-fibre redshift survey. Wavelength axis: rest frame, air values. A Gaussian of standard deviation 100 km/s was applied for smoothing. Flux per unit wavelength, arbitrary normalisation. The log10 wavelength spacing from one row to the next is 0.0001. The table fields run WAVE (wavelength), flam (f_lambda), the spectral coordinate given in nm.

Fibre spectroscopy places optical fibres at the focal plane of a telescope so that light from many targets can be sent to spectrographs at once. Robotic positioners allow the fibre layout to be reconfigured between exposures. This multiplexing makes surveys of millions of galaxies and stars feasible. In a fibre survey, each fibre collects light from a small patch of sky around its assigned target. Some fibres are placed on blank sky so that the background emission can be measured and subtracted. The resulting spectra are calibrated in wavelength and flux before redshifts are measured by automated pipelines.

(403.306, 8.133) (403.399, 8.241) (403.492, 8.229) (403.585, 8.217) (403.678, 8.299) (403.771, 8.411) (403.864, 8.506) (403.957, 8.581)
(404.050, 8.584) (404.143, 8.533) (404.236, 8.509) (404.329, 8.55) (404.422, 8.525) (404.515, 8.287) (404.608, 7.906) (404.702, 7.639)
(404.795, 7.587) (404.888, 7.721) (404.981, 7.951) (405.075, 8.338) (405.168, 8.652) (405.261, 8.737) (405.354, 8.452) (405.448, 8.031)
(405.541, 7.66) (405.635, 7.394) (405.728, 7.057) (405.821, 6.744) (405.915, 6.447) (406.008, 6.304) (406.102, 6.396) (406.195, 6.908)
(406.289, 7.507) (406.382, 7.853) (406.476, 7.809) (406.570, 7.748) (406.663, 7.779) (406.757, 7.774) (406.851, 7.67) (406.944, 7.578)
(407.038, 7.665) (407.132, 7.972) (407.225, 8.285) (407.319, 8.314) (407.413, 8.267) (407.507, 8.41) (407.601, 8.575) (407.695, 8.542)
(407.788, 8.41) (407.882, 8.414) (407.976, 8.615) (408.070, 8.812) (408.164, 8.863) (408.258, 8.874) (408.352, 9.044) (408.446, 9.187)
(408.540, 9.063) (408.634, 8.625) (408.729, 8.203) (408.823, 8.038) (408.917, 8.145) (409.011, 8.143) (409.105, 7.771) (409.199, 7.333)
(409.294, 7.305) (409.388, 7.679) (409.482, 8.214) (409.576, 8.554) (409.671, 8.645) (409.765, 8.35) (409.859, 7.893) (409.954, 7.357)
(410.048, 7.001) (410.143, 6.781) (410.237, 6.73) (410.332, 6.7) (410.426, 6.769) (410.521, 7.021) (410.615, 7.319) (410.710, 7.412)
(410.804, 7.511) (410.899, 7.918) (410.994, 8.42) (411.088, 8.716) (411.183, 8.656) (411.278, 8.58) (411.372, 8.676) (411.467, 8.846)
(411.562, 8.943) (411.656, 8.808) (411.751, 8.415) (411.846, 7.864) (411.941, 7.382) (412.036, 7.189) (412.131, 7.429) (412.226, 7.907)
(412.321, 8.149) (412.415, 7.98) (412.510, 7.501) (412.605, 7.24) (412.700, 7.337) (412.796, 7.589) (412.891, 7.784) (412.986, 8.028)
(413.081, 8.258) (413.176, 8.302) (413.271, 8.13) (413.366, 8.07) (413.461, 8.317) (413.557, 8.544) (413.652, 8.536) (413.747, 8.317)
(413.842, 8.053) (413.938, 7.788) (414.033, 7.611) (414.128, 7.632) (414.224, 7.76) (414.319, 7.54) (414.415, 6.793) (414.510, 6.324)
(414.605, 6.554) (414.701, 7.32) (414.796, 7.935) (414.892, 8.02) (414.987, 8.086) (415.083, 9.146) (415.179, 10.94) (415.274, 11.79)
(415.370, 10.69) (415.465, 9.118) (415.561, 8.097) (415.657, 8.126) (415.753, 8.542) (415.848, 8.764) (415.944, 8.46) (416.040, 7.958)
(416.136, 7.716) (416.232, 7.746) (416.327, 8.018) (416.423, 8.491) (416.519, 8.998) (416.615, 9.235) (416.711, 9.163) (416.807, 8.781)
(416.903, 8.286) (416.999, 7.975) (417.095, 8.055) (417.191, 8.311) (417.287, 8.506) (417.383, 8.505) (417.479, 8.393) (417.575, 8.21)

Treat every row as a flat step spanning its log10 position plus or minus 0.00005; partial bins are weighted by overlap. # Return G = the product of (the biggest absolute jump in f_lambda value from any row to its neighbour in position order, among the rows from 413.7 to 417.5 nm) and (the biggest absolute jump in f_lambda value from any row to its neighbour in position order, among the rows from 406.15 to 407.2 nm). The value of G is 1.07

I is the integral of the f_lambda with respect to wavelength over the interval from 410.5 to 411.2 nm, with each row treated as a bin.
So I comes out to 6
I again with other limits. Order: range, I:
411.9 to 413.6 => 13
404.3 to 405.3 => 8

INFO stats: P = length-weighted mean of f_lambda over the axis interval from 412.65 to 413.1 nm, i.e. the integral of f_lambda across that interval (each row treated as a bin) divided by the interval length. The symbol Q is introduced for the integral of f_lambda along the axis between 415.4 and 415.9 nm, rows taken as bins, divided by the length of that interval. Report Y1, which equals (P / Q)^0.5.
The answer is 0.95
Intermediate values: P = 7.76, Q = 8.61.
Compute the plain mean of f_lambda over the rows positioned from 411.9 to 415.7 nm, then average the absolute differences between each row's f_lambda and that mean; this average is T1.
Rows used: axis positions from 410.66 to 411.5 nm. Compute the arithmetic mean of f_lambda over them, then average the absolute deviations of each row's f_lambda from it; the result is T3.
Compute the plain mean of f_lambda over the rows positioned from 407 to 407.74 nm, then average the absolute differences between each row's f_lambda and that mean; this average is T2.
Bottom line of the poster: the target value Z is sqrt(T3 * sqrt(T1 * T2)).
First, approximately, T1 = 0.661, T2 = 0.22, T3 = 0.460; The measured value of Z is 0.42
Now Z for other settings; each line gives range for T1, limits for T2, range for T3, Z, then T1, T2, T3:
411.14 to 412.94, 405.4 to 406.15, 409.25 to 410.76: 0.54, 0.522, 0.53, 0.555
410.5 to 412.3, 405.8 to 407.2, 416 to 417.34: 0.48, 0.587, 0.52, 0.418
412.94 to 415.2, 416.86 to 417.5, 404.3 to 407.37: 0.37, 0.562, 0.16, 0.469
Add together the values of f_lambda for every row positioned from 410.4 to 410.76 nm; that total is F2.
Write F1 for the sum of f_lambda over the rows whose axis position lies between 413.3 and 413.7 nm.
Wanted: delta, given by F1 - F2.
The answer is 5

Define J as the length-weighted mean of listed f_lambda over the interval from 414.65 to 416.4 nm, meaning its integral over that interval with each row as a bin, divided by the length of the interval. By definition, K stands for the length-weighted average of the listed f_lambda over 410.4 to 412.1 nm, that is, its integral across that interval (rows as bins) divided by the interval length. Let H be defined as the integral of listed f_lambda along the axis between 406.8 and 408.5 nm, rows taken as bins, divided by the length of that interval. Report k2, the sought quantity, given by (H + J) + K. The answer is 25.1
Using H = 8.4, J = 8.69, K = 8.03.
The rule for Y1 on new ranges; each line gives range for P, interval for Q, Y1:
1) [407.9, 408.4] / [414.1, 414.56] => 1.11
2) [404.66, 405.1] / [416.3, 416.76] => 0.94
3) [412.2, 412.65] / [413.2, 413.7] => 0.97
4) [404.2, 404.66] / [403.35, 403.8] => 1.00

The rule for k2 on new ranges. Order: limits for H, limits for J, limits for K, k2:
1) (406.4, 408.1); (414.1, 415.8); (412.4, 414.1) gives 24.5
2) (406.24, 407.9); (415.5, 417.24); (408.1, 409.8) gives 24.7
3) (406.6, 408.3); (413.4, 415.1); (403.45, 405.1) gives 24.3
